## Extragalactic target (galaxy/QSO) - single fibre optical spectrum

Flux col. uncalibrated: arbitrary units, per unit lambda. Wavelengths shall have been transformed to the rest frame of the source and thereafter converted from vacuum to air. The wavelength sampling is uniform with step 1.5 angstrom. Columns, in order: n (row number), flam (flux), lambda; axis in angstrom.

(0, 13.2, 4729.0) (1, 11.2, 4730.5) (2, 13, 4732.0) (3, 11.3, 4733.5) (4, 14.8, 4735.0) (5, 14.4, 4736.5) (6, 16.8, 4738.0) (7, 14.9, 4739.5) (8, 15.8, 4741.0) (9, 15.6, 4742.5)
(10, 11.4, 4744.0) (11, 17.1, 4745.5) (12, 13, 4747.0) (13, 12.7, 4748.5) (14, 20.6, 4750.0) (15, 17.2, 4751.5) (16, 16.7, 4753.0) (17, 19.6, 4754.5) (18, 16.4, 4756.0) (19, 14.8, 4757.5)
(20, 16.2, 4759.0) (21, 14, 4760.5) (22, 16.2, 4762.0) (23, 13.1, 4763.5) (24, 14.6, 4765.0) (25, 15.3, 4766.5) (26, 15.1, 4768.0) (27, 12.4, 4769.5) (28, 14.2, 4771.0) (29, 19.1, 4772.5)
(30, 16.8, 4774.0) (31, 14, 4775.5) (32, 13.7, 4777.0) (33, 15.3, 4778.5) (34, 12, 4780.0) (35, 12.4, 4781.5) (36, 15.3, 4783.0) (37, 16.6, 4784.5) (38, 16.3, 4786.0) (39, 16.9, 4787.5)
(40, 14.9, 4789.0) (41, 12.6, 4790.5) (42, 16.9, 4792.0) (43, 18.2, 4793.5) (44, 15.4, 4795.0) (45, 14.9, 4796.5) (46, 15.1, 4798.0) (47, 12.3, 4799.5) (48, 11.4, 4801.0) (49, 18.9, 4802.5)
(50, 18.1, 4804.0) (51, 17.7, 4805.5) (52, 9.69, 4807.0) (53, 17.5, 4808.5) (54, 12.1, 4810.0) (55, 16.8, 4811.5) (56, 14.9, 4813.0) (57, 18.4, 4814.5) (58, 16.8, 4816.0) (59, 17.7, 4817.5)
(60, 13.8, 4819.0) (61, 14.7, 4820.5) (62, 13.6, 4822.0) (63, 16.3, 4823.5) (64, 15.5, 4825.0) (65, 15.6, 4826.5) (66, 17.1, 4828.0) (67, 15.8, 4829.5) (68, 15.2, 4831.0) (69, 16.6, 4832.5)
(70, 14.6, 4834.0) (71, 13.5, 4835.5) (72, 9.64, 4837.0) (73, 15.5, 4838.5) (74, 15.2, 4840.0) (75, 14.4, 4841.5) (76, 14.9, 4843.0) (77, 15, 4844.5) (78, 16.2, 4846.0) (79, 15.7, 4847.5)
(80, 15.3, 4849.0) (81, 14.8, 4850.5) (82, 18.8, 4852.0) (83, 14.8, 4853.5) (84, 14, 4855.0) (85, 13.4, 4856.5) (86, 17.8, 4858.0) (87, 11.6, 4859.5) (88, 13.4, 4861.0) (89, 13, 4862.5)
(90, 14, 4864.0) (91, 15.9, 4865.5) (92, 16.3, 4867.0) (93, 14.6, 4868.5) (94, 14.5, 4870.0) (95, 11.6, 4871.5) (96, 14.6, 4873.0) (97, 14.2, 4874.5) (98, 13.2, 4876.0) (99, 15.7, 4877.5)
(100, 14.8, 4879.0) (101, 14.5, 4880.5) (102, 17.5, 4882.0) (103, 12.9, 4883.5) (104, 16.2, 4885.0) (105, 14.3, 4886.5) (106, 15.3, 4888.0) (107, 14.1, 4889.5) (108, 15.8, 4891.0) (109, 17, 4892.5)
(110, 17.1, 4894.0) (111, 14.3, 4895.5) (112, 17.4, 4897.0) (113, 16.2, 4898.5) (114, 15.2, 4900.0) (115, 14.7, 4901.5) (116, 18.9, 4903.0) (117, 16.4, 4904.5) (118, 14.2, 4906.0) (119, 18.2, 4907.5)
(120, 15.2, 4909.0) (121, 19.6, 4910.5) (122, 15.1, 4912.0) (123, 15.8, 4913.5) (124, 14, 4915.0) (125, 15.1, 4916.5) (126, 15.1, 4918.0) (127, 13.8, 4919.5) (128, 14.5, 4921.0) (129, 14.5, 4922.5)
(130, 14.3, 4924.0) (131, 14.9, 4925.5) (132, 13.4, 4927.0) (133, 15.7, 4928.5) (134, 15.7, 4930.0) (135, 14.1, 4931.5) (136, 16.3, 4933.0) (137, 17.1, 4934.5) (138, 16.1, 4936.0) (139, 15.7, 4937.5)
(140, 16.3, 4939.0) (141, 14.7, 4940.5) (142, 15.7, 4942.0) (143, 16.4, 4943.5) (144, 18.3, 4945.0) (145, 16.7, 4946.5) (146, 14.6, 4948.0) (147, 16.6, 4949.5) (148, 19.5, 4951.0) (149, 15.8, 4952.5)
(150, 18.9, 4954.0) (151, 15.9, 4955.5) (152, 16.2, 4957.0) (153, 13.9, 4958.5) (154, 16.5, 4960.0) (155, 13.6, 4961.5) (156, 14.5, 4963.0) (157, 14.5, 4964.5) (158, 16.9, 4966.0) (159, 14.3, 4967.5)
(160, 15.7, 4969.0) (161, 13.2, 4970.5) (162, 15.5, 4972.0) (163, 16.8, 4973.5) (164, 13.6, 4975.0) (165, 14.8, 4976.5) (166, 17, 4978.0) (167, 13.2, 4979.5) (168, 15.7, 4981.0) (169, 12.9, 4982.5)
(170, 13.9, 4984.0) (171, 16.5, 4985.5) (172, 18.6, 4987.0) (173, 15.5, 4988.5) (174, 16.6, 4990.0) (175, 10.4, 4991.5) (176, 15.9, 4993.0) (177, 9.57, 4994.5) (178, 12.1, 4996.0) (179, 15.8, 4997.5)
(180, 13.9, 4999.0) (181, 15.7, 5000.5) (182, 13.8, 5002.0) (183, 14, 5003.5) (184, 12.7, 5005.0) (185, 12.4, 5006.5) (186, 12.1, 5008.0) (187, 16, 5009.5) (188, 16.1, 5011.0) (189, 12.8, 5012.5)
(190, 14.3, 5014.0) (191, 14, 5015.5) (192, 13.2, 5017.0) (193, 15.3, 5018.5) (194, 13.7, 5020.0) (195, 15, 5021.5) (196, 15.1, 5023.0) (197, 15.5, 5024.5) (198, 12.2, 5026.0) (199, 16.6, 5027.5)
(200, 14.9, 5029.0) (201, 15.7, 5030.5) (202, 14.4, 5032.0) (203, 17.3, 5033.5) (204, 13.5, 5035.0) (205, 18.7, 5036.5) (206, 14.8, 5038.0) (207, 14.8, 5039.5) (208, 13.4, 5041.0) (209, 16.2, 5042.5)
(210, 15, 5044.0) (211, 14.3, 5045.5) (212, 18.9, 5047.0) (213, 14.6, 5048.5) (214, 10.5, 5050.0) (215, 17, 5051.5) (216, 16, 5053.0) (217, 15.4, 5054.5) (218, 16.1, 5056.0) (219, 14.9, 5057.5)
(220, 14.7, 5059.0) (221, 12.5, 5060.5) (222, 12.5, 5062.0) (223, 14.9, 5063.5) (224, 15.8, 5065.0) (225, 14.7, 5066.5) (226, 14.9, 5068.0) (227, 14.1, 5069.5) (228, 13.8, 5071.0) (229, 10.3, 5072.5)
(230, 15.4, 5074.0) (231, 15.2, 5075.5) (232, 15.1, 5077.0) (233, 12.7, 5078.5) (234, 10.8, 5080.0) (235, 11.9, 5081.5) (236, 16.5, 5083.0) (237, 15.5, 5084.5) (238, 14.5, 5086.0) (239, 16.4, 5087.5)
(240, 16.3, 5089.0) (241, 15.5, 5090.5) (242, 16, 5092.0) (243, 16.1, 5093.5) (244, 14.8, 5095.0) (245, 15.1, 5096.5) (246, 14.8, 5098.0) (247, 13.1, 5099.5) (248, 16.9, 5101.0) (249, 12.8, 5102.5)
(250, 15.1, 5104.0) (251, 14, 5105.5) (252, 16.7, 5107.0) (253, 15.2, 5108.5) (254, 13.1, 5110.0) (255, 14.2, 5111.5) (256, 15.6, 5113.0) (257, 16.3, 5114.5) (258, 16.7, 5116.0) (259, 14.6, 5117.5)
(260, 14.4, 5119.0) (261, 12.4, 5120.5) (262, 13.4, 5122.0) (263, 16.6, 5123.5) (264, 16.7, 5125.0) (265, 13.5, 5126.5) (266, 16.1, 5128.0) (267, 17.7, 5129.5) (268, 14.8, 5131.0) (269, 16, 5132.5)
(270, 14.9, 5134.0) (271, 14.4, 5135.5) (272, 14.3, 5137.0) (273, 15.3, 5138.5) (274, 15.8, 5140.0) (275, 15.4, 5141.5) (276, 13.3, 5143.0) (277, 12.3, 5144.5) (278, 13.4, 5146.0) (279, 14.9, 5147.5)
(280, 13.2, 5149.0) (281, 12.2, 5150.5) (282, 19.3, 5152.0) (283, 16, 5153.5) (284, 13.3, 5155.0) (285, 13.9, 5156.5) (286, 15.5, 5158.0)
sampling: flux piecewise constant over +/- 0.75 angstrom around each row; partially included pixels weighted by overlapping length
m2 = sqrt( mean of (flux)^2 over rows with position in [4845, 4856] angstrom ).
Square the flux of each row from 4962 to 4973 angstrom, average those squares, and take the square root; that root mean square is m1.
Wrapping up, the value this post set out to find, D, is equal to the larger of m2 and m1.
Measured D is 15.7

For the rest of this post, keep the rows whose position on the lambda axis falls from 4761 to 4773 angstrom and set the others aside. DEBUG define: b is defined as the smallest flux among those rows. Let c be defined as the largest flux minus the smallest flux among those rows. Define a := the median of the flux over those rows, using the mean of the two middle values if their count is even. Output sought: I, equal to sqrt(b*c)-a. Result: -5.7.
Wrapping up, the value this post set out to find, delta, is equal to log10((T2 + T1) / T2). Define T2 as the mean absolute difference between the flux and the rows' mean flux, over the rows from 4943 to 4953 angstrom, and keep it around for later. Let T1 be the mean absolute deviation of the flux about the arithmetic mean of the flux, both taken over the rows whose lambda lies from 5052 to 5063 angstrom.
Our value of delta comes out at 0.3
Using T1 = 1.19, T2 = 1.18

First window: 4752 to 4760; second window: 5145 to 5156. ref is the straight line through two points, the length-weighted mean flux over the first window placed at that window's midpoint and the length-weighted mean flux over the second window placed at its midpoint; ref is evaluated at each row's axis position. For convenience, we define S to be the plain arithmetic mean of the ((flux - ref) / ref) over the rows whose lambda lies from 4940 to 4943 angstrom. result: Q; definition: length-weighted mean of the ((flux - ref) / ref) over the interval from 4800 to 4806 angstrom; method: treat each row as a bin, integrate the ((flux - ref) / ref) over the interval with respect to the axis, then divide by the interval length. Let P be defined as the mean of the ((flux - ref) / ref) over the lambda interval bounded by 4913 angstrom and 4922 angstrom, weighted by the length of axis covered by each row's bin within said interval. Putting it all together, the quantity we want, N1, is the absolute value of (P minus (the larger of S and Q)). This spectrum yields 0.064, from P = -0.07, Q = -0.01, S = -0.030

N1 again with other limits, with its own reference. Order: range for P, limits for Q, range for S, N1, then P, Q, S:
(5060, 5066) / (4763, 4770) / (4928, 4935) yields 0.070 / -0.07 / -0.15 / 0.004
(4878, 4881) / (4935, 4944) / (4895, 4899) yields 0.088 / -0.08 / 0.01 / 0.004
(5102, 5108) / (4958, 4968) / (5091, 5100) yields 0.012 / 0.00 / -0.04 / 0.010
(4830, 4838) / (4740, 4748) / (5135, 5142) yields 0.167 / -0.14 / -0.13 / 0.029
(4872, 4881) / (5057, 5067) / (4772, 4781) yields 0.049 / -0.10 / -0.05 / -0.085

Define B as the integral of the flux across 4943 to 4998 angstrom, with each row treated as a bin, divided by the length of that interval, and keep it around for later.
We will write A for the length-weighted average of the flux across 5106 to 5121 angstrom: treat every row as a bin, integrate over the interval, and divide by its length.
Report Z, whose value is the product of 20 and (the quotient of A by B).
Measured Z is 19.5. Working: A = 14.9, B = 15.3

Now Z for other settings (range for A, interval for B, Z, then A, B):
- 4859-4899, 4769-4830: 19.4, 14.8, 15.3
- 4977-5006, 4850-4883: 19.6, 14.4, 14.7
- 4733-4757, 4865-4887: 21.1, 15.6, 14.7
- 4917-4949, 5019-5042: 20.5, 15.4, 15.1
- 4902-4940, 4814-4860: 20.5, 15.6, 15.2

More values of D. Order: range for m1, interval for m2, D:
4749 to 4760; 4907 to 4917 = 17.5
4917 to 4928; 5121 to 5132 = 15.6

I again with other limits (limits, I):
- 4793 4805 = -6.0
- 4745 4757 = -6.9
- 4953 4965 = -6.7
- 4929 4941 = -9.4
